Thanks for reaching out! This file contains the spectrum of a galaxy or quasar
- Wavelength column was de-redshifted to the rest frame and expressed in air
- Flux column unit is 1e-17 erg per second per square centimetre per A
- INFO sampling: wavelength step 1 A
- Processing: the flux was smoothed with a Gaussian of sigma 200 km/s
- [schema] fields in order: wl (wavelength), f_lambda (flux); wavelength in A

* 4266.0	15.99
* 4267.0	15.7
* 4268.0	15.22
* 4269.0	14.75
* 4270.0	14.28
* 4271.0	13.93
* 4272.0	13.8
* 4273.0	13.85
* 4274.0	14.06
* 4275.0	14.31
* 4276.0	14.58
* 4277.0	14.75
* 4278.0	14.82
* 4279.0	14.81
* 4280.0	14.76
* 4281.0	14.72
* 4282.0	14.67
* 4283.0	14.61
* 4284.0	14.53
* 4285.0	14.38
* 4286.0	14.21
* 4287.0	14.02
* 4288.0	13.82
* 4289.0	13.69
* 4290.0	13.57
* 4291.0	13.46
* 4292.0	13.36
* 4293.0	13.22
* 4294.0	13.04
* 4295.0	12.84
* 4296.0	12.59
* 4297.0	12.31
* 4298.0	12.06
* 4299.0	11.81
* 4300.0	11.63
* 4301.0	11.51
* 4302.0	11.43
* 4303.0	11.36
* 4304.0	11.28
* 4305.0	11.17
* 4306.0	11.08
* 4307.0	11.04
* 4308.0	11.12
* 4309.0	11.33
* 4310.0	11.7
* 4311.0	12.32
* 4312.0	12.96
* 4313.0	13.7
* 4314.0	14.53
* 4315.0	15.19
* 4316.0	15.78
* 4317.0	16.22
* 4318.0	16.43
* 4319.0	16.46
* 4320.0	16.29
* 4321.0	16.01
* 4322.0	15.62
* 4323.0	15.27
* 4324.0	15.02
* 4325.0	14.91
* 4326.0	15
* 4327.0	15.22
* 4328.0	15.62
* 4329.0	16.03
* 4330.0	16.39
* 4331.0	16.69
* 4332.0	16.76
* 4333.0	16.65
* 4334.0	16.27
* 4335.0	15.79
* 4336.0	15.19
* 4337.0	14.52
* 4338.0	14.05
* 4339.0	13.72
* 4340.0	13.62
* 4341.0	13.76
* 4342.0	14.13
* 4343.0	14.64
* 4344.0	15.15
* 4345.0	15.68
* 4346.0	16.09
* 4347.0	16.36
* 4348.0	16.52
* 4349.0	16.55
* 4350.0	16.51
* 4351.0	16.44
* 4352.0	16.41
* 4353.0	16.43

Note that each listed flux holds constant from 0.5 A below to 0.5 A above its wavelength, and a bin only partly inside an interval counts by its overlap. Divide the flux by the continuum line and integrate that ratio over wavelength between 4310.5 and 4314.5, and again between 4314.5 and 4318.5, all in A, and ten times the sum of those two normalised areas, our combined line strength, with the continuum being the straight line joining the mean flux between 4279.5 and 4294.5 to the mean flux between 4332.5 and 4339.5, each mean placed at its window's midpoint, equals 80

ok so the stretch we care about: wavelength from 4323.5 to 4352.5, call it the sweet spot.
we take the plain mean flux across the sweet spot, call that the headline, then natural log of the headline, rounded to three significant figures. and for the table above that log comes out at 2.74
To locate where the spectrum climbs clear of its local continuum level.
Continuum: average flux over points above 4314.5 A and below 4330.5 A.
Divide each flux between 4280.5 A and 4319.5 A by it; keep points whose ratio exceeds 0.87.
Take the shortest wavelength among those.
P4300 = 4281.0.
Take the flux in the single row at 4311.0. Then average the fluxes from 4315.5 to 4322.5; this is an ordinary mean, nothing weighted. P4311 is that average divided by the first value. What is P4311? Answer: 1.31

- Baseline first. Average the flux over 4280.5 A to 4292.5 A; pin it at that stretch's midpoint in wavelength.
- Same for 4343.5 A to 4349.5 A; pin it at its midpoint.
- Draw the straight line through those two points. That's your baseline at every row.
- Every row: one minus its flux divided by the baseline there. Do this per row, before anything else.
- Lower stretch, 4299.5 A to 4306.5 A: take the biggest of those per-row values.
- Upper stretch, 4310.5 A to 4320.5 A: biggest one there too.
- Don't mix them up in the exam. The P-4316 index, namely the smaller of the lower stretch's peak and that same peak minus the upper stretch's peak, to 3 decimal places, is 0.075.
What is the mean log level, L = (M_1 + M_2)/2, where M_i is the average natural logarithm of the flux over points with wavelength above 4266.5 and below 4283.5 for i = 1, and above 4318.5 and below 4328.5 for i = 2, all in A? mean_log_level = 2.71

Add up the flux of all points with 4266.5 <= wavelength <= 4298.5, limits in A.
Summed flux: 449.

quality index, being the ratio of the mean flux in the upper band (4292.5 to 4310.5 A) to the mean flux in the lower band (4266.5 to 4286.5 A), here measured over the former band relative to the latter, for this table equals 0.81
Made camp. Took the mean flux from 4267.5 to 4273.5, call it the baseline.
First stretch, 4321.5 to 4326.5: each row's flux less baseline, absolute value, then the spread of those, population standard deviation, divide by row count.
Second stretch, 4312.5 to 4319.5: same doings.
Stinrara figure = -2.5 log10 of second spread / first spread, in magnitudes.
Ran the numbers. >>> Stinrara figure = -1.1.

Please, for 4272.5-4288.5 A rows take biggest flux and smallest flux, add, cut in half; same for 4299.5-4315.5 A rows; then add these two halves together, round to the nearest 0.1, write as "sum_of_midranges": 27.4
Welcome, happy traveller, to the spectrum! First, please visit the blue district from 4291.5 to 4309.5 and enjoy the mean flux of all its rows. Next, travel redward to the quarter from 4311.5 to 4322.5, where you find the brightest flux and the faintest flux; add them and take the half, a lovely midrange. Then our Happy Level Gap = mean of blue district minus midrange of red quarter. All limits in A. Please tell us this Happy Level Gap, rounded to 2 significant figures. -2.8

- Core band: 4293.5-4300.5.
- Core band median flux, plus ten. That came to 22.3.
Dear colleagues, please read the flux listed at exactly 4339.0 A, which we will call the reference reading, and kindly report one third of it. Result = 4.6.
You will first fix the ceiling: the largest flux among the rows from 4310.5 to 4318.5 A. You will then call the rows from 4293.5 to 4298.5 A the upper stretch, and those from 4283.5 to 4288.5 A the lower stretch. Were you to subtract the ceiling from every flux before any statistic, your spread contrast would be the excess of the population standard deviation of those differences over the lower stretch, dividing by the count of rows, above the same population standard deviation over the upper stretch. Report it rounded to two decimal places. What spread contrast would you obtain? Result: -0.10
